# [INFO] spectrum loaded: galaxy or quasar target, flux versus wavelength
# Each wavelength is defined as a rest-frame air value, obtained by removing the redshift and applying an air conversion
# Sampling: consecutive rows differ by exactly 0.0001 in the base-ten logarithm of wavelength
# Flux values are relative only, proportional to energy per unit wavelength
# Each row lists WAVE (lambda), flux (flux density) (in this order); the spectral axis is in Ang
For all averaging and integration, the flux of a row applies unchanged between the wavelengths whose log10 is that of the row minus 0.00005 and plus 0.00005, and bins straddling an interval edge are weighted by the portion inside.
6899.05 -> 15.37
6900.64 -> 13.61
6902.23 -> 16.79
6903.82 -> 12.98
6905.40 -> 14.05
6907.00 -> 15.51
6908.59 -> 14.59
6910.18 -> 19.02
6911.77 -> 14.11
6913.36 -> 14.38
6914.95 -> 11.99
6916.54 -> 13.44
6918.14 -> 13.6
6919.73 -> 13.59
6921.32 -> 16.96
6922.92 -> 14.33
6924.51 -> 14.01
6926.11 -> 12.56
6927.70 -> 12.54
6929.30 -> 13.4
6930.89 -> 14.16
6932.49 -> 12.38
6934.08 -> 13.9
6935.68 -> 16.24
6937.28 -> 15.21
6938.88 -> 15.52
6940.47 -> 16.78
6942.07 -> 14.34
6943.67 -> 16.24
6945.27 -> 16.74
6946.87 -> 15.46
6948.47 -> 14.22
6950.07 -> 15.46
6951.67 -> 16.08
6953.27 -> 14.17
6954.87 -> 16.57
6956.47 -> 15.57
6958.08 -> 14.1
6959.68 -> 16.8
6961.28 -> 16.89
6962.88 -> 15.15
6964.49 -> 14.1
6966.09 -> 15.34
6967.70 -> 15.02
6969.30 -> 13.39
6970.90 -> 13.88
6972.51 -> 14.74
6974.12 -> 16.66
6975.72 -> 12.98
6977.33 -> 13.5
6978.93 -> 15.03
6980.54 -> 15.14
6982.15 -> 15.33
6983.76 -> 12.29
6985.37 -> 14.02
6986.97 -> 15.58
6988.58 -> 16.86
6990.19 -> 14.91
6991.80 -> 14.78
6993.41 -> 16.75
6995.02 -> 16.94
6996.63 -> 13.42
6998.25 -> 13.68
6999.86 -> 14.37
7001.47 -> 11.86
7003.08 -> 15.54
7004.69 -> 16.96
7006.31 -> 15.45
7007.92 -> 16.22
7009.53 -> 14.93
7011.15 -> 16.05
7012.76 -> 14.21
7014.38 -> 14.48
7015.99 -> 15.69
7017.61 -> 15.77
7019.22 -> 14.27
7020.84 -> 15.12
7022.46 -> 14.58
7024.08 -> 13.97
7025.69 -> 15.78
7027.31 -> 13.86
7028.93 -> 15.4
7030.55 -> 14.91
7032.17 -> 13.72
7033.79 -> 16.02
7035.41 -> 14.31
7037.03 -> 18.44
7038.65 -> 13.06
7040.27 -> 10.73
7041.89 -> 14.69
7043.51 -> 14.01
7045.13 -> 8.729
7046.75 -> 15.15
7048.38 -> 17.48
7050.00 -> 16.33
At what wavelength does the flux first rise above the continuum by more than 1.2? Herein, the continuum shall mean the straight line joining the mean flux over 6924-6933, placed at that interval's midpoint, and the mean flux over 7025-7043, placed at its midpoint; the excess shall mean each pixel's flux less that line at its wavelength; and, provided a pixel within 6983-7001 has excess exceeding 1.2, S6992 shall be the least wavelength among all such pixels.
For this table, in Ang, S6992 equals 6986.97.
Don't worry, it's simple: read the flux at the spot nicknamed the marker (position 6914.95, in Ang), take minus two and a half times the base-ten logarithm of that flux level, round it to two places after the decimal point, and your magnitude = -2.70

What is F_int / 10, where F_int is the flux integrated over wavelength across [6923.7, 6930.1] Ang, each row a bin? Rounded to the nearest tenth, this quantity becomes 8.4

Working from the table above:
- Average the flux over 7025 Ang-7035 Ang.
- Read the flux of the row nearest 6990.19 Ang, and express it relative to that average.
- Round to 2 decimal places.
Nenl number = 1.00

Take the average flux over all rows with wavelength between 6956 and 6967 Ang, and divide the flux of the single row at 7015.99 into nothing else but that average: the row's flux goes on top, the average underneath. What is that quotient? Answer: 1.02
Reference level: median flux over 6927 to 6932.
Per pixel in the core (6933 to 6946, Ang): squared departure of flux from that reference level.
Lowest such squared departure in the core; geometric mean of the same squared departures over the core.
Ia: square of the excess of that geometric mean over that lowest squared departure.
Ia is 11.1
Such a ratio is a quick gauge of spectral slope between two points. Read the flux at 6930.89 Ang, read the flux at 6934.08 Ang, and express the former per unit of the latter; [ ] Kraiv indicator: 1.0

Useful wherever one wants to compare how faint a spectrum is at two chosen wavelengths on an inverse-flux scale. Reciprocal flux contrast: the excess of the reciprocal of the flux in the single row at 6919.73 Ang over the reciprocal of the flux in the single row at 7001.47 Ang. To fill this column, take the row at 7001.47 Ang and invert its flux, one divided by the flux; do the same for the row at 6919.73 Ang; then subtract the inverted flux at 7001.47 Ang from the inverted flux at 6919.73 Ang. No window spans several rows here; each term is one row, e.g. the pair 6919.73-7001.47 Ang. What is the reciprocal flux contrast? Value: -0.011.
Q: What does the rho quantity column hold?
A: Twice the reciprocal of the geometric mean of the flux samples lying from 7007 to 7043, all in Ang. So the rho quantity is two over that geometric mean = 0.1355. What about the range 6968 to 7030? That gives 0.1351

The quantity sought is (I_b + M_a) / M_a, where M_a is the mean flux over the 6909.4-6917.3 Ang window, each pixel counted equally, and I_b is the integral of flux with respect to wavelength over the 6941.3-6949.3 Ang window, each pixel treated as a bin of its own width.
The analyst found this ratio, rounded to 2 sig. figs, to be 9.4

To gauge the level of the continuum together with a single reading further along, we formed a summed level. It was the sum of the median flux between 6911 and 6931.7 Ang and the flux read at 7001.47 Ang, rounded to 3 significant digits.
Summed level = 25.5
